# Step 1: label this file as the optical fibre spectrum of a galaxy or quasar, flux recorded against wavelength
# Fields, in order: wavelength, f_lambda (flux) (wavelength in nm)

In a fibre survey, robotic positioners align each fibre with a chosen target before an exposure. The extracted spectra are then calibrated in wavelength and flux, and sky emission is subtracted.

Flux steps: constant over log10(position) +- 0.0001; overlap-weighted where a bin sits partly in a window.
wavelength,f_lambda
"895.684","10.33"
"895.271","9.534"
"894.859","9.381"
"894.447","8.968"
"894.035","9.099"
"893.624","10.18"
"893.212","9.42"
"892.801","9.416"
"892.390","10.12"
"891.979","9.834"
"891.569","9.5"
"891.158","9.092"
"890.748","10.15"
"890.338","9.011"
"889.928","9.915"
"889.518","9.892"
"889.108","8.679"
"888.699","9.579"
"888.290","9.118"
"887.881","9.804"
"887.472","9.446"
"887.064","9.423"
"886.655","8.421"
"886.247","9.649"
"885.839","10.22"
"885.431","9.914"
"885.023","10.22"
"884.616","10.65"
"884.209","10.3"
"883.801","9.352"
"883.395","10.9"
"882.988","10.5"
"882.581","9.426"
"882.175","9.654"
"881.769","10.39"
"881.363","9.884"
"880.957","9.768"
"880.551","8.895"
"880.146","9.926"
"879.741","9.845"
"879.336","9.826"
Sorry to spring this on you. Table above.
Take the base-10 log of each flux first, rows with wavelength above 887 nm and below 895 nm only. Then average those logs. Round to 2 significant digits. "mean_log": 0.98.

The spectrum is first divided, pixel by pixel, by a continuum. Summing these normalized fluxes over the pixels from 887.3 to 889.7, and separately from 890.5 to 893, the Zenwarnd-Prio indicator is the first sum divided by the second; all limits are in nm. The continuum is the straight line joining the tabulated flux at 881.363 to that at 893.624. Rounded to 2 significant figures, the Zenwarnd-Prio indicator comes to 0.98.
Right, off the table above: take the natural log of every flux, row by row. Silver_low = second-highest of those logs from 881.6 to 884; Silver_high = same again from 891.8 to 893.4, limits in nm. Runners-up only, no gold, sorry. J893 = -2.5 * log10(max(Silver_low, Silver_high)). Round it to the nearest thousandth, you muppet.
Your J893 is -0.928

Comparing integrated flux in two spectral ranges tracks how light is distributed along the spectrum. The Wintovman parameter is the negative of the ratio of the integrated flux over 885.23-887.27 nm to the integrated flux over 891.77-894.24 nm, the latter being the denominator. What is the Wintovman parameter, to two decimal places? -0.81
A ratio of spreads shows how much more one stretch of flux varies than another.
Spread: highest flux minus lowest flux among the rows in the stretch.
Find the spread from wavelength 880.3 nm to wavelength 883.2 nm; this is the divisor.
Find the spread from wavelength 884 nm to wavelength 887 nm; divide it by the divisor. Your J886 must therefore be 1.39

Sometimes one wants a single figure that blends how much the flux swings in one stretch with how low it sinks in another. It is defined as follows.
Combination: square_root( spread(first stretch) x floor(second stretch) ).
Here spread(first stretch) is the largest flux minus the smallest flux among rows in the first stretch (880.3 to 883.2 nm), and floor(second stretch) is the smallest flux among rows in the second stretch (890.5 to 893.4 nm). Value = 3.8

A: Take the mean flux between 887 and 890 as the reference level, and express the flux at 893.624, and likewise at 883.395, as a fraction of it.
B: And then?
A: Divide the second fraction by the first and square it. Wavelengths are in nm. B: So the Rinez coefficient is 1.15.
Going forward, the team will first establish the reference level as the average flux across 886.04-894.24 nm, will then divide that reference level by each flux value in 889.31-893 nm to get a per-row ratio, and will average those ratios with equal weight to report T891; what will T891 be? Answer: 0.98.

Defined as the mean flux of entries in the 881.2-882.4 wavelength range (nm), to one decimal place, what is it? 10.0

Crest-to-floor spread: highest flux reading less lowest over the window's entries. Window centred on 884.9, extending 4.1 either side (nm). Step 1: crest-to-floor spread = 2.5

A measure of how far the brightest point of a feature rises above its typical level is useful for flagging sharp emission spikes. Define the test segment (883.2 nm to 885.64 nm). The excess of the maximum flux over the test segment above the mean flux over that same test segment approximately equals 0.68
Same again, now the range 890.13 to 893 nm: 0.56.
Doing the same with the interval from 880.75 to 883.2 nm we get 0.56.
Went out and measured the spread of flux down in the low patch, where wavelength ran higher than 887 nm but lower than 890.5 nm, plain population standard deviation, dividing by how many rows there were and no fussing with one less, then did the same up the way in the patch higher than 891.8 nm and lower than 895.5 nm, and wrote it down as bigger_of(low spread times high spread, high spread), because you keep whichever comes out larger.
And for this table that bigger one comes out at 0.40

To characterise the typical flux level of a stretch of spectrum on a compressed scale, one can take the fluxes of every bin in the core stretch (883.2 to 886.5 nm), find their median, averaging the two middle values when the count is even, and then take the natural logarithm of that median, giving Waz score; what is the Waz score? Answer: 2.32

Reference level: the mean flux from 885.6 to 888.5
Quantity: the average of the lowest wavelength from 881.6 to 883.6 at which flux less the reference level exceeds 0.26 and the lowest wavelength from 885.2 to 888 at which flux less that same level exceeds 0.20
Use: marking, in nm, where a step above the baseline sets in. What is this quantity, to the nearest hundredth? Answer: 883.60 nm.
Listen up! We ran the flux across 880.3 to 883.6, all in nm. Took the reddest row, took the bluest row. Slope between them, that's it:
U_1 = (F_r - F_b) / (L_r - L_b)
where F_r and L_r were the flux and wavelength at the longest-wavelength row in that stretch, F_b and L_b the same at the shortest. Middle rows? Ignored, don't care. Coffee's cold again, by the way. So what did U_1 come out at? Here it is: 0.70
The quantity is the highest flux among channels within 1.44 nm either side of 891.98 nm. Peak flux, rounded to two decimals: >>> 10.15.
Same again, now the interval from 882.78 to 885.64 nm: 10.90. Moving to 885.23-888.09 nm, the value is 10.22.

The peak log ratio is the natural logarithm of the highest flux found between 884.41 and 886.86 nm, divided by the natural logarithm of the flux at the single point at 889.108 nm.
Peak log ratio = 1.09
